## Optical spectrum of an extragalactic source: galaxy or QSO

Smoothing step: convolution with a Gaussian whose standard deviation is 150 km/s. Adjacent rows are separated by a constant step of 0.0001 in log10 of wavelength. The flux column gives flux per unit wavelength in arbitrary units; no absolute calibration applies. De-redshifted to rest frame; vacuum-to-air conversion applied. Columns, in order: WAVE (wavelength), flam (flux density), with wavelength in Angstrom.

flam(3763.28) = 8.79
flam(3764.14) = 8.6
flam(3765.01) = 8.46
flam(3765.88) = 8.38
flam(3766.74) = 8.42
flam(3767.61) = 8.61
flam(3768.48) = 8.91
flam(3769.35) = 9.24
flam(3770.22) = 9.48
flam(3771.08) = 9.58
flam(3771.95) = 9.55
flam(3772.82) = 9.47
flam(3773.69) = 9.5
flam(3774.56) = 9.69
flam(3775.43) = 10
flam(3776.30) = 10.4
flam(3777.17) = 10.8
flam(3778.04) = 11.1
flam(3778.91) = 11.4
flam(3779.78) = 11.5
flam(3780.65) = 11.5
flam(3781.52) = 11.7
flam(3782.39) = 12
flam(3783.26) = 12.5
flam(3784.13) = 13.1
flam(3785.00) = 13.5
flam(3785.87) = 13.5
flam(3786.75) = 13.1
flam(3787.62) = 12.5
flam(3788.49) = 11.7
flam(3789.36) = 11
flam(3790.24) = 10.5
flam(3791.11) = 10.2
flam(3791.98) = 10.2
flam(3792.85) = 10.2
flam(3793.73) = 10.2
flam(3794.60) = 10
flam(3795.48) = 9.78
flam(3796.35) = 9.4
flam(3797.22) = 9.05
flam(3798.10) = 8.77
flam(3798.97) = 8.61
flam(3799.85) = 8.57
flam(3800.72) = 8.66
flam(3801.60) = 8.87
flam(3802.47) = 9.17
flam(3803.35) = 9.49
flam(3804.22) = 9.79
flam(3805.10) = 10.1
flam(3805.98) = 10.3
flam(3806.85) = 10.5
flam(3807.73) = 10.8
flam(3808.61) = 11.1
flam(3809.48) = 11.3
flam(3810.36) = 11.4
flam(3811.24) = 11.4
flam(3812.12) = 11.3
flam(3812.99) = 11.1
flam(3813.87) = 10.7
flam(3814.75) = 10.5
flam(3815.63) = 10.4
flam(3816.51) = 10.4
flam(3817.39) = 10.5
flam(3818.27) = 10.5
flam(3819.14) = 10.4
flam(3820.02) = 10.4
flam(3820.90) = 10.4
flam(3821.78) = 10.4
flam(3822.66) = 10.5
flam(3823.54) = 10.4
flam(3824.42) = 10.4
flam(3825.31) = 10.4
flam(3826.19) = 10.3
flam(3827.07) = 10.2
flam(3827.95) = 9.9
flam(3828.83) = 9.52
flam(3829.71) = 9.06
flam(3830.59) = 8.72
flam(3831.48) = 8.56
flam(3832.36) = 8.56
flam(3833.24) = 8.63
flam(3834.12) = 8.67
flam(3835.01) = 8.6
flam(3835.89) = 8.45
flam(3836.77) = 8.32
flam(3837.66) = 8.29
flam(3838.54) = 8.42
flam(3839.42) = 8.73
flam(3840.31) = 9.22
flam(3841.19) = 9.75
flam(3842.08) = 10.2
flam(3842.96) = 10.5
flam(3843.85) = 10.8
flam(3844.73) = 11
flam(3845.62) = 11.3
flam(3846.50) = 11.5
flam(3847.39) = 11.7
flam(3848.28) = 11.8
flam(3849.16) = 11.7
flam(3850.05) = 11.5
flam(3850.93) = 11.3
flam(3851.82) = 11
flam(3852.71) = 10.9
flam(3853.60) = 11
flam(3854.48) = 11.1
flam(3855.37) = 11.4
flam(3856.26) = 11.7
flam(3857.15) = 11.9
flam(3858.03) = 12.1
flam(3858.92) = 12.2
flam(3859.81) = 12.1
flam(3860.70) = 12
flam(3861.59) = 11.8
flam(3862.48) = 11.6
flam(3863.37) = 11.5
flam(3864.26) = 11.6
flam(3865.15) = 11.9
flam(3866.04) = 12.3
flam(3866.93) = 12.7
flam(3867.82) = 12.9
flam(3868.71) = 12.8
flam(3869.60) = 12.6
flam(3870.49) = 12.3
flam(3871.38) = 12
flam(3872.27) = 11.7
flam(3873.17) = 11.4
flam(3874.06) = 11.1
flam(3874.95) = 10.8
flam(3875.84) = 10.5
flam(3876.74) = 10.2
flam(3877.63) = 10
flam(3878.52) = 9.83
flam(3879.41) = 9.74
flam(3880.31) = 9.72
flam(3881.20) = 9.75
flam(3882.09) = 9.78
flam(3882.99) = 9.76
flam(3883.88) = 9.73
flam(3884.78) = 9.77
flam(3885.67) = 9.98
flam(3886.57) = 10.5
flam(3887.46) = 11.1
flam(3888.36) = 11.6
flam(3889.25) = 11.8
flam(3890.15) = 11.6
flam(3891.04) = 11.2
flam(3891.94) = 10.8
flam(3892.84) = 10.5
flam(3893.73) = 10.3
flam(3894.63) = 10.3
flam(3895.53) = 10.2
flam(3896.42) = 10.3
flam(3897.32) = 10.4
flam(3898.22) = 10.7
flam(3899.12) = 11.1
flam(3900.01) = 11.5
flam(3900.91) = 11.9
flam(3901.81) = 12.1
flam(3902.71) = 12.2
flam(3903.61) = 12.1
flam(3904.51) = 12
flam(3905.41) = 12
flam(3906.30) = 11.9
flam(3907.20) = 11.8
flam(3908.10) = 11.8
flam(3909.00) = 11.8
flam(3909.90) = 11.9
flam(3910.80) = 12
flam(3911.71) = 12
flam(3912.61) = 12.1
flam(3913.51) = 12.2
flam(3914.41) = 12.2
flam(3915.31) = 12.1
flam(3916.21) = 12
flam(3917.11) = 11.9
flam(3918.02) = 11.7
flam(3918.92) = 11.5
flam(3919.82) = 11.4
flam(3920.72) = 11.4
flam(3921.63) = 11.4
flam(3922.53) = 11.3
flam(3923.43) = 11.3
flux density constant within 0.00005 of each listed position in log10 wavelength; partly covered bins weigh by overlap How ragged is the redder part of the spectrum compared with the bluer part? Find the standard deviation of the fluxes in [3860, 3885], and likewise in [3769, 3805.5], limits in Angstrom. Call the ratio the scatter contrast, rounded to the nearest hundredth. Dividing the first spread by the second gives 0.81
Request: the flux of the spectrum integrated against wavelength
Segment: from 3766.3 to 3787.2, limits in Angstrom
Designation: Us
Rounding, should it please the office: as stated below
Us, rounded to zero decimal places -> 225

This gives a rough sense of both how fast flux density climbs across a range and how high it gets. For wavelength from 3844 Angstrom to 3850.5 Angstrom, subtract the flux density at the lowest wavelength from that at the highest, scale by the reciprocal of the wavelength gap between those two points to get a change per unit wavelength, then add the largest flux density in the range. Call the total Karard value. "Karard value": 11.9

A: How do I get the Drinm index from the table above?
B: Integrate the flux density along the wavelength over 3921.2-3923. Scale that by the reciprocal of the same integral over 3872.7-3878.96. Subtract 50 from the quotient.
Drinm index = -49.7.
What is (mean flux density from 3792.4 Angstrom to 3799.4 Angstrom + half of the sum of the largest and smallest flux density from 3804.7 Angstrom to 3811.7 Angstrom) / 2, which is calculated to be 10.1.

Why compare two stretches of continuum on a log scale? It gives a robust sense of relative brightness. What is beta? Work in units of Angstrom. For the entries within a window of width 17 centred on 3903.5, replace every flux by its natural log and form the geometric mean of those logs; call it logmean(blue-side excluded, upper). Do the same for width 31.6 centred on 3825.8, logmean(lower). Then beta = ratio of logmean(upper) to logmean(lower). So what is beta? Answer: 1.074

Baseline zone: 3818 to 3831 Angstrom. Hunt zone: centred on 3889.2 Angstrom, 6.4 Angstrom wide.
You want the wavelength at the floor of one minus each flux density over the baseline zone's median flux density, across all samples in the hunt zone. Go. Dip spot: 3889.25 Angstrom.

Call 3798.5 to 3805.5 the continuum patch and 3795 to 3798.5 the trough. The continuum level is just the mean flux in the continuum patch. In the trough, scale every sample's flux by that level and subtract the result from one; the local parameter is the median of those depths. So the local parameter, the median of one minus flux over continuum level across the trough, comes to -0.01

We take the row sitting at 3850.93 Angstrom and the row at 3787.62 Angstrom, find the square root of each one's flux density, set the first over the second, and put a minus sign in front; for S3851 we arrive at -0.95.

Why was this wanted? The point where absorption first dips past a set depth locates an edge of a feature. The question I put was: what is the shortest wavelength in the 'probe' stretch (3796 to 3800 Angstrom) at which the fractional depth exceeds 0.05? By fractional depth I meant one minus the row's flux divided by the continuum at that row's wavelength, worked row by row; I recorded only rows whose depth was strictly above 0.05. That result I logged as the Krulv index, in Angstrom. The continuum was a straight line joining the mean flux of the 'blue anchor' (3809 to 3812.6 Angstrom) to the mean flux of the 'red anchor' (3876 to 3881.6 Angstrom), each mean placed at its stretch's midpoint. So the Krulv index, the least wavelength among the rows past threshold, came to 3796.35 Angstrom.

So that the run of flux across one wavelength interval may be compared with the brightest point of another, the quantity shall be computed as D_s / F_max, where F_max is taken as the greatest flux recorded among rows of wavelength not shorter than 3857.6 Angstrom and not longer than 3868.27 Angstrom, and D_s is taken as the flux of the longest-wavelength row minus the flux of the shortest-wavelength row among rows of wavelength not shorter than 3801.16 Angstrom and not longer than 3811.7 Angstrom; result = 0.20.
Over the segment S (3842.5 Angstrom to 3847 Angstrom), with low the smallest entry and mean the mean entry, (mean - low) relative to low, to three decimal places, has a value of 0.050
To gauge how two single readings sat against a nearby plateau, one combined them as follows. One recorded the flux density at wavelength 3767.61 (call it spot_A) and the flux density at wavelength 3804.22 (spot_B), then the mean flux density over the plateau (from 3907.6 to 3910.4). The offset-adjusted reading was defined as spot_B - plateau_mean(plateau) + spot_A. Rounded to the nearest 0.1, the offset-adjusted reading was 6.6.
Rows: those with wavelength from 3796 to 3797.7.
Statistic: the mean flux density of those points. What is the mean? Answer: 9.2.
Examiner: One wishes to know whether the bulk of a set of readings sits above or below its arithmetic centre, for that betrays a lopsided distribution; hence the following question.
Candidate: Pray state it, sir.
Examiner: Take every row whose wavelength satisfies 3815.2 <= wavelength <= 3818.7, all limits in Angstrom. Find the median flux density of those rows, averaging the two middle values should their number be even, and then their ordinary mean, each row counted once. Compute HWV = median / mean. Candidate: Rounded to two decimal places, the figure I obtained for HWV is 1.00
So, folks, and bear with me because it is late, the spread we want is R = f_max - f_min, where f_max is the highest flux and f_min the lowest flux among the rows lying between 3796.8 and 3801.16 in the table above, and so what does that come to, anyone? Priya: 0.5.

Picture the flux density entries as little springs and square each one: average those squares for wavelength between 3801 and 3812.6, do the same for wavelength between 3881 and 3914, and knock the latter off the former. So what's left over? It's -16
